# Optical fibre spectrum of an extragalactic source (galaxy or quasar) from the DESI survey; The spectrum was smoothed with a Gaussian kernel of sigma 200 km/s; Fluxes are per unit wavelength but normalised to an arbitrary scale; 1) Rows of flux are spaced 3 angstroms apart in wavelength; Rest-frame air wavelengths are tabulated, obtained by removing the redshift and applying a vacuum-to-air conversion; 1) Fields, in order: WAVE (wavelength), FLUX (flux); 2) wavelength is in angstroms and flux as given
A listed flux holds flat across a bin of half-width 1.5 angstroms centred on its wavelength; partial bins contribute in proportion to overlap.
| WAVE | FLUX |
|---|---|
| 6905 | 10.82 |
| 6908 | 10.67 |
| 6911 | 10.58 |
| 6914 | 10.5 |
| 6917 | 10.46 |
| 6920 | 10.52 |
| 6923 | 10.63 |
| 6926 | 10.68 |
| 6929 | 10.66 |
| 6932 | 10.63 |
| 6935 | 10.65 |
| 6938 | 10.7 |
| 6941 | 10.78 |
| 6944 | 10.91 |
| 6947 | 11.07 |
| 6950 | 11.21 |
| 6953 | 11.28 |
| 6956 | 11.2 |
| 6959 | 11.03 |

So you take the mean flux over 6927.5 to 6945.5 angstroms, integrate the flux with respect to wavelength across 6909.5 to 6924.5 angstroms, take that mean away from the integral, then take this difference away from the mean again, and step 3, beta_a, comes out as -137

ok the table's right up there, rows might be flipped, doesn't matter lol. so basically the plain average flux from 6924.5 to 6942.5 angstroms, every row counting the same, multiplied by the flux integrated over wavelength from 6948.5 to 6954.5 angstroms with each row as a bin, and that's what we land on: 721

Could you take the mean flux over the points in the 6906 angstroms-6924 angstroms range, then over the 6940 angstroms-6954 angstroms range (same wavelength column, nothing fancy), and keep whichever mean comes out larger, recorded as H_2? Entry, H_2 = 11.05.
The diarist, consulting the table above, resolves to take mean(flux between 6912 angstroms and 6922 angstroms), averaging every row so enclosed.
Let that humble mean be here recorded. 10.5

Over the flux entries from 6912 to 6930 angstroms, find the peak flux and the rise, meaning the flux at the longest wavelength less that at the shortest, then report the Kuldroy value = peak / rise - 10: 57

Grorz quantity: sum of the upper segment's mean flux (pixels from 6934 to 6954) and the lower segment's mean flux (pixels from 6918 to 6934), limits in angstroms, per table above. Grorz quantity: 21.6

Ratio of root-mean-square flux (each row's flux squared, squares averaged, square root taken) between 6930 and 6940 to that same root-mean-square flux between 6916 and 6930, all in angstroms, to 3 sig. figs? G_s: 1.01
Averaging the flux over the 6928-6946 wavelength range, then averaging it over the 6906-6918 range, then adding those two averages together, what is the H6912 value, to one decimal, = 21.3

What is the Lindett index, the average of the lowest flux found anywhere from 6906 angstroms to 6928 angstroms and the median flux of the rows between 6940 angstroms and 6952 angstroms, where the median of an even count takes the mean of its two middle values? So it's 10.7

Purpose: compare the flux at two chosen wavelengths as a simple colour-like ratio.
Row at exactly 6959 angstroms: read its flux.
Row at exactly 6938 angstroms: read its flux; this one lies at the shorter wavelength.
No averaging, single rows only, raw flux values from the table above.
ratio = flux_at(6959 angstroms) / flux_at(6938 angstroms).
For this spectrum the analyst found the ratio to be 1.03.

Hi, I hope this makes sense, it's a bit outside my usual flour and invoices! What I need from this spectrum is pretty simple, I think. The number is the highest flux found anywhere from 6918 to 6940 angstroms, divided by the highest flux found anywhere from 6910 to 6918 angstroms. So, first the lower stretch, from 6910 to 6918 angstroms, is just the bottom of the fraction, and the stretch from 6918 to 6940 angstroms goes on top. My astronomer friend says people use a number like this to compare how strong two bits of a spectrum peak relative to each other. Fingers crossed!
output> 1.01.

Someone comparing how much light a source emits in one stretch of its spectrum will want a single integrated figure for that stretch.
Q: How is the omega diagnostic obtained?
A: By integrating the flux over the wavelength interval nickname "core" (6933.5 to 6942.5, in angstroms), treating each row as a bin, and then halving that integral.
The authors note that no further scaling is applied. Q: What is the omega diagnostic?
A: 48.2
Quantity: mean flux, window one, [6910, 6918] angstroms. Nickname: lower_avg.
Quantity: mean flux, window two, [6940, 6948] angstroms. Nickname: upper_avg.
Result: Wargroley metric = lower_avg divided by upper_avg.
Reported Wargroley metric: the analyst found 0.963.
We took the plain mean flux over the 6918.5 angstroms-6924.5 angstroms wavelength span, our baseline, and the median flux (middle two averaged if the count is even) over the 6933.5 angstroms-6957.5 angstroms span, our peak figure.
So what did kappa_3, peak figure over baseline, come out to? 1.039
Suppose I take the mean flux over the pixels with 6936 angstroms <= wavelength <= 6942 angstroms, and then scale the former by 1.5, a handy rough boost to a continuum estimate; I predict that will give 16.1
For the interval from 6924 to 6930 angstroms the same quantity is 16.0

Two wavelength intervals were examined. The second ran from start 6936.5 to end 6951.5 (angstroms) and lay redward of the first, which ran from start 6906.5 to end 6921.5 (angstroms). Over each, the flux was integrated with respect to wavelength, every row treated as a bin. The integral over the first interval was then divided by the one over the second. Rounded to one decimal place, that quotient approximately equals 1.0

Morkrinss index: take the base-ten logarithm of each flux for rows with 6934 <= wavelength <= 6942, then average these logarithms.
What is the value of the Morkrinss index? 1.03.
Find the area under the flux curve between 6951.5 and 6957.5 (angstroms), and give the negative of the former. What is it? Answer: -67.4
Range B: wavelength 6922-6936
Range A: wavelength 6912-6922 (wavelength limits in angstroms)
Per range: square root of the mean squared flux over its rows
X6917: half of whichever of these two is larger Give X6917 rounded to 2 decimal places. 5.33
